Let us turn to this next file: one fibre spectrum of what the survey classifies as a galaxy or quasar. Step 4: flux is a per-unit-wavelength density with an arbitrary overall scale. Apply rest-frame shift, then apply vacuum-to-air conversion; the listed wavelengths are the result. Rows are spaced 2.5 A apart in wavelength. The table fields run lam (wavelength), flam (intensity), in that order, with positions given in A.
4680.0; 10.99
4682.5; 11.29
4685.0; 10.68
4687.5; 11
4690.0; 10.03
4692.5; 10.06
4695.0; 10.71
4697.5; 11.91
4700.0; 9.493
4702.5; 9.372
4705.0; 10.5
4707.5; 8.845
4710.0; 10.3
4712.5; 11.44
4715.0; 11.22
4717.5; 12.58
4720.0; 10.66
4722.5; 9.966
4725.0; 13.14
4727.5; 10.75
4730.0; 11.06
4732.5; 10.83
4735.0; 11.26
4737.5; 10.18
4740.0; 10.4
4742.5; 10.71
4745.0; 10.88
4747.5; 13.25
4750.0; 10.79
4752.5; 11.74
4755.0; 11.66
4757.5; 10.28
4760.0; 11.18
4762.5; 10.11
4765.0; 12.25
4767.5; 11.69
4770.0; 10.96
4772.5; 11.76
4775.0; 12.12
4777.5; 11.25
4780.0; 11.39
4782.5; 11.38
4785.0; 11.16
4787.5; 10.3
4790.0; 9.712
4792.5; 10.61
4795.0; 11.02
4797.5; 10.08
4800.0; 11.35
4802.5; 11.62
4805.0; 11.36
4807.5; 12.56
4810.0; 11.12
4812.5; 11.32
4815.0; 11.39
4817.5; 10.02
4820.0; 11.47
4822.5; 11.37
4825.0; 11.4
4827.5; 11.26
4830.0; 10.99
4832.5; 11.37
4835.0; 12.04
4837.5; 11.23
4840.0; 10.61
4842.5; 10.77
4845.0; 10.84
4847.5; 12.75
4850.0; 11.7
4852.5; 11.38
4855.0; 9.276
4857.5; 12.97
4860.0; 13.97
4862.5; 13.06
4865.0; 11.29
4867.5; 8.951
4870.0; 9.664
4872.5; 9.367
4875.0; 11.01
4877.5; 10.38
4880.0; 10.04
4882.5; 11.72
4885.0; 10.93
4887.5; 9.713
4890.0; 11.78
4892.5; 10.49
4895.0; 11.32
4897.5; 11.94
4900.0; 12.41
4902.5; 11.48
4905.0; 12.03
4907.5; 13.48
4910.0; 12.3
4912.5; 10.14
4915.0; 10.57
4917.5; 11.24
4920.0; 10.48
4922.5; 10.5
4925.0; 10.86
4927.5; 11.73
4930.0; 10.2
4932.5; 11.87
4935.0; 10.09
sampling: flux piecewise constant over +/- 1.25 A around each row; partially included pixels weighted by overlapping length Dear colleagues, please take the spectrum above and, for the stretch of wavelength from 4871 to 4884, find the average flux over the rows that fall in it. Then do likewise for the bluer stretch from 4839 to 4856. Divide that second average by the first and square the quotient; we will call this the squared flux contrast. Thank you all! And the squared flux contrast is 1.11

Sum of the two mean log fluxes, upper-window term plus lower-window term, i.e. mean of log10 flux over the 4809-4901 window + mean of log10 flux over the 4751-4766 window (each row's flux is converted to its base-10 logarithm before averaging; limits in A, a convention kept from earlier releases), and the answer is 2.09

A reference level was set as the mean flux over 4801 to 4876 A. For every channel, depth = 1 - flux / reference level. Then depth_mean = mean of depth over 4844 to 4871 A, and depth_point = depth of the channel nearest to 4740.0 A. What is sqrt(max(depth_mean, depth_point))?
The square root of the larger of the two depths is 0.28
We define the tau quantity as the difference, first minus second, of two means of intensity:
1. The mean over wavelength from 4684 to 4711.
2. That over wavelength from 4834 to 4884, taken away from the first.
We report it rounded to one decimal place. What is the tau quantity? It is -0.9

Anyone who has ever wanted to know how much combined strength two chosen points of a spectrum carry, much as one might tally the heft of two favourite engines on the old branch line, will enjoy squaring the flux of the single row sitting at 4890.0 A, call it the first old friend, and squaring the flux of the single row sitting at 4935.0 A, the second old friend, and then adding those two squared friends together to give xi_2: 241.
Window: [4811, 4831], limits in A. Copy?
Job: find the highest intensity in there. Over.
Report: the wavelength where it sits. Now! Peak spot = 4820.0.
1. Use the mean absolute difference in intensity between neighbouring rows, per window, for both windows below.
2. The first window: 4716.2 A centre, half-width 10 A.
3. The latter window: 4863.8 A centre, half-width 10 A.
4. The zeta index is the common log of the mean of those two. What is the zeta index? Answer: 0.17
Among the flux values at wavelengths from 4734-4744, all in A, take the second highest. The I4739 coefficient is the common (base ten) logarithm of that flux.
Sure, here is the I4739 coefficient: 1.03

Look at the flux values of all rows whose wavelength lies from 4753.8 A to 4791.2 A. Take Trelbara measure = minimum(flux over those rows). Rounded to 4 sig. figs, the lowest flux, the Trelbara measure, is 9.712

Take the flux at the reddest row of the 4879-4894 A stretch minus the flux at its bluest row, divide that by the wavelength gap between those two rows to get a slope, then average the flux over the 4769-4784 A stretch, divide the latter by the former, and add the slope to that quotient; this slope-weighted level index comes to 319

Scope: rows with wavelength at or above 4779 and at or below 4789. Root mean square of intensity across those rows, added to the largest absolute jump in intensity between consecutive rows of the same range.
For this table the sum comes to 11.9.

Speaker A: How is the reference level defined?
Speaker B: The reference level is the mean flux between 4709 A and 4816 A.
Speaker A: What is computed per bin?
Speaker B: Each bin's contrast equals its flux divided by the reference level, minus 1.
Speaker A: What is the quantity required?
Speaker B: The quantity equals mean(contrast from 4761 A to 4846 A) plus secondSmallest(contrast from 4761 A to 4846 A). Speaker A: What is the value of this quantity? -0.105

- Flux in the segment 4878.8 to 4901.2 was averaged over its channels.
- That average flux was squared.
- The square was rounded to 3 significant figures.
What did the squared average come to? 124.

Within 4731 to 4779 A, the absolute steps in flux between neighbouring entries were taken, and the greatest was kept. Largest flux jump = 2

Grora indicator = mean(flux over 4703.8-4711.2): 9.9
